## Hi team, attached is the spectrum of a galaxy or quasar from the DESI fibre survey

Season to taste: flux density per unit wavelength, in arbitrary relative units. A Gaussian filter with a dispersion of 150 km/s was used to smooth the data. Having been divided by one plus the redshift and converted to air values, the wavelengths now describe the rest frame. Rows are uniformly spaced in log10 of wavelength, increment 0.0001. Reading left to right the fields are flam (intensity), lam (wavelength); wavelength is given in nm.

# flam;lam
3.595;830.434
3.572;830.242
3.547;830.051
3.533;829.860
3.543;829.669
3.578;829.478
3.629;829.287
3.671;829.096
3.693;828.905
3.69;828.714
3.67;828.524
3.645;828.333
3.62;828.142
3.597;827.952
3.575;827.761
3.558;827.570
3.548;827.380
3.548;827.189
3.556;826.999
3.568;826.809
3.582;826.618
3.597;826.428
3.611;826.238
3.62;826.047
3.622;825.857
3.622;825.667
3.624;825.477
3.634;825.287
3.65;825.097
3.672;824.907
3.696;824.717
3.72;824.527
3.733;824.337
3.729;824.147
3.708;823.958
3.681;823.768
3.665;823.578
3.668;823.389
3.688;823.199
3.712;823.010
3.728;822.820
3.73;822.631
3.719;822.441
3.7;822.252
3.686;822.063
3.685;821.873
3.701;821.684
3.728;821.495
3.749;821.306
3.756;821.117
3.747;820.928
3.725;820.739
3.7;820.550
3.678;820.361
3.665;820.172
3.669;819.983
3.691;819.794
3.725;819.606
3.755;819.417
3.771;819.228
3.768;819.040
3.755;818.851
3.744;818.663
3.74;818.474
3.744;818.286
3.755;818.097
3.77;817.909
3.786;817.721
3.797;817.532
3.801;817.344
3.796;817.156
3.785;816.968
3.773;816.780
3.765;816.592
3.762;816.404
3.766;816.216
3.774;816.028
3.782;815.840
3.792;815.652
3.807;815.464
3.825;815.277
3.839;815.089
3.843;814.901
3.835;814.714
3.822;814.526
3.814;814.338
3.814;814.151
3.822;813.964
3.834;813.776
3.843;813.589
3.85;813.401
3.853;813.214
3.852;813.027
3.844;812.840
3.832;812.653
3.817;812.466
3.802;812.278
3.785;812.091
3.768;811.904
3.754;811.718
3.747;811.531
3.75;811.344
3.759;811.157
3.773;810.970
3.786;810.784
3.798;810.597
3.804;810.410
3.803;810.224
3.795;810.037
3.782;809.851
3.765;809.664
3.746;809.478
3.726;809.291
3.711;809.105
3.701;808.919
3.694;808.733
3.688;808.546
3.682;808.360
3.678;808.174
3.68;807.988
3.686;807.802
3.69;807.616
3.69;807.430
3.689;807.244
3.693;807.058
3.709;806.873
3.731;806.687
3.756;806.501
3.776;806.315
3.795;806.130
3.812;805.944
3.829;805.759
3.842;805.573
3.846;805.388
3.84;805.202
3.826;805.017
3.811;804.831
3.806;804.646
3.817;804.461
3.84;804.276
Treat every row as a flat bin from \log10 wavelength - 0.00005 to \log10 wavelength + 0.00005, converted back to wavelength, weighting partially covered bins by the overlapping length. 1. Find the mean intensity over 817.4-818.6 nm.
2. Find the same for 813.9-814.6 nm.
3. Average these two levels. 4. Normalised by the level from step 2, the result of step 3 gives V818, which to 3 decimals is 0.993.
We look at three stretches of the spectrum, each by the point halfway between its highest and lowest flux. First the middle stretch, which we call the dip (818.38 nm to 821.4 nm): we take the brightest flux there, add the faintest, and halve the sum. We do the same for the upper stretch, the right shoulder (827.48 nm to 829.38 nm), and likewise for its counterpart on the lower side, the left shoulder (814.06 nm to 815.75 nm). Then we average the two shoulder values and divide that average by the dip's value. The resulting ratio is 1.00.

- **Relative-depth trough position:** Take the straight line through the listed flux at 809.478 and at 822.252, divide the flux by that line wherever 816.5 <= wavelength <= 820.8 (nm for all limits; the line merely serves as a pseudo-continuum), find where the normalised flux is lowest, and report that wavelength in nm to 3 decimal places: 820.172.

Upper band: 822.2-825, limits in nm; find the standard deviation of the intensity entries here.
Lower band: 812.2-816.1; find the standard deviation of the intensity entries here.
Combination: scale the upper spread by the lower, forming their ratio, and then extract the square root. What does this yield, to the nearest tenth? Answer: 1.0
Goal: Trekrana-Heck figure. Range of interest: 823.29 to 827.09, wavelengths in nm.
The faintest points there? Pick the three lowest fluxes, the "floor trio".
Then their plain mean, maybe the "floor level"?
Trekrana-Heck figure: 3.57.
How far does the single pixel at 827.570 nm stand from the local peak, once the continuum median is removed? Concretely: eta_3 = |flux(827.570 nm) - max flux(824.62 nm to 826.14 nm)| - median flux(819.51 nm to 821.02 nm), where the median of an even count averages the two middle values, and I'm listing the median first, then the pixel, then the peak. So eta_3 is -3.56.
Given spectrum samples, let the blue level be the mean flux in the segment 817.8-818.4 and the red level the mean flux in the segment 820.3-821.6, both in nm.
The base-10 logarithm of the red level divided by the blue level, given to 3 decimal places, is -0.004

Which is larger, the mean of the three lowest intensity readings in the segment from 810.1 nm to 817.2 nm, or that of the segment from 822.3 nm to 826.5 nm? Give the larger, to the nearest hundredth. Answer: 3.75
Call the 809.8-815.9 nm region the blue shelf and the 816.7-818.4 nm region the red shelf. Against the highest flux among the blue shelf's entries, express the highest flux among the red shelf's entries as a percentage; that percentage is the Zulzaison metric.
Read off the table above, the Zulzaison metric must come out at 98.7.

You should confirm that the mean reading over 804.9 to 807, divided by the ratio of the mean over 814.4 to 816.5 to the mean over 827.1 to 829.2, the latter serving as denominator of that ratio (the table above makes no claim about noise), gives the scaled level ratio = 3.61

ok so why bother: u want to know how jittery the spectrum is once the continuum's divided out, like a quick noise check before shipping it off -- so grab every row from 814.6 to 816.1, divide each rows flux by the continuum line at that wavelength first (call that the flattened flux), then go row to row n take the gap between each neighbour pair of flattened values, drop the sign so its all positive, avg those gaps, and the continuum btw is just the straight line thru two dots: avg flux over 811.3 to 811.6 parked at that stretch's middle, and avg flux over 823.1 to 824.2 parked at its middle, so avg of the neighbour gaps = 0.0028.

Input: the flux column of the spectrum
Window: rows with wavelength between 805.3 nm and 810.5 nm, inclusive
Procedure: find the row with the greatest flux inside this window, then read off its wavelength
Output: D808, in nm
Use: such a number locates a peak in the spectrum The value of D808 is 805.388 nm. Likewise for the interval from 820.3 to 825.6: 821.117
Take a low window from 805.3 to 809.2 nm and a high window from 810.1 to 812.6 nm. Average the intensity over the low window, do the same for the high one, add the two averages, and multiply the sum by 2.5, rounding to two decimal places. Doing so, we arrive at 18.78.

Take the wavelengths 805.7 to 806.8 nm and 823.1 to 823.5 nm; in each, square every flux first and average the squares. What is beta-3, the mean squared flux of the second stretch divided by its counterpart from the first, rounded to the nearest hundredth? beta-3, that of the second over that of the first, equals 0.95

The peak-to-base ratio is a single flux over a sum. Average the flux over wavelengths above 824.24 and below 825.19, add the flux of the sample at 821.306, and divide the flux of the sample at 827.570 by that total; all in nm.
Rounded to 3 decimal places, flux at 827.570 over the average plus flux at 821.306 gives 0.478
